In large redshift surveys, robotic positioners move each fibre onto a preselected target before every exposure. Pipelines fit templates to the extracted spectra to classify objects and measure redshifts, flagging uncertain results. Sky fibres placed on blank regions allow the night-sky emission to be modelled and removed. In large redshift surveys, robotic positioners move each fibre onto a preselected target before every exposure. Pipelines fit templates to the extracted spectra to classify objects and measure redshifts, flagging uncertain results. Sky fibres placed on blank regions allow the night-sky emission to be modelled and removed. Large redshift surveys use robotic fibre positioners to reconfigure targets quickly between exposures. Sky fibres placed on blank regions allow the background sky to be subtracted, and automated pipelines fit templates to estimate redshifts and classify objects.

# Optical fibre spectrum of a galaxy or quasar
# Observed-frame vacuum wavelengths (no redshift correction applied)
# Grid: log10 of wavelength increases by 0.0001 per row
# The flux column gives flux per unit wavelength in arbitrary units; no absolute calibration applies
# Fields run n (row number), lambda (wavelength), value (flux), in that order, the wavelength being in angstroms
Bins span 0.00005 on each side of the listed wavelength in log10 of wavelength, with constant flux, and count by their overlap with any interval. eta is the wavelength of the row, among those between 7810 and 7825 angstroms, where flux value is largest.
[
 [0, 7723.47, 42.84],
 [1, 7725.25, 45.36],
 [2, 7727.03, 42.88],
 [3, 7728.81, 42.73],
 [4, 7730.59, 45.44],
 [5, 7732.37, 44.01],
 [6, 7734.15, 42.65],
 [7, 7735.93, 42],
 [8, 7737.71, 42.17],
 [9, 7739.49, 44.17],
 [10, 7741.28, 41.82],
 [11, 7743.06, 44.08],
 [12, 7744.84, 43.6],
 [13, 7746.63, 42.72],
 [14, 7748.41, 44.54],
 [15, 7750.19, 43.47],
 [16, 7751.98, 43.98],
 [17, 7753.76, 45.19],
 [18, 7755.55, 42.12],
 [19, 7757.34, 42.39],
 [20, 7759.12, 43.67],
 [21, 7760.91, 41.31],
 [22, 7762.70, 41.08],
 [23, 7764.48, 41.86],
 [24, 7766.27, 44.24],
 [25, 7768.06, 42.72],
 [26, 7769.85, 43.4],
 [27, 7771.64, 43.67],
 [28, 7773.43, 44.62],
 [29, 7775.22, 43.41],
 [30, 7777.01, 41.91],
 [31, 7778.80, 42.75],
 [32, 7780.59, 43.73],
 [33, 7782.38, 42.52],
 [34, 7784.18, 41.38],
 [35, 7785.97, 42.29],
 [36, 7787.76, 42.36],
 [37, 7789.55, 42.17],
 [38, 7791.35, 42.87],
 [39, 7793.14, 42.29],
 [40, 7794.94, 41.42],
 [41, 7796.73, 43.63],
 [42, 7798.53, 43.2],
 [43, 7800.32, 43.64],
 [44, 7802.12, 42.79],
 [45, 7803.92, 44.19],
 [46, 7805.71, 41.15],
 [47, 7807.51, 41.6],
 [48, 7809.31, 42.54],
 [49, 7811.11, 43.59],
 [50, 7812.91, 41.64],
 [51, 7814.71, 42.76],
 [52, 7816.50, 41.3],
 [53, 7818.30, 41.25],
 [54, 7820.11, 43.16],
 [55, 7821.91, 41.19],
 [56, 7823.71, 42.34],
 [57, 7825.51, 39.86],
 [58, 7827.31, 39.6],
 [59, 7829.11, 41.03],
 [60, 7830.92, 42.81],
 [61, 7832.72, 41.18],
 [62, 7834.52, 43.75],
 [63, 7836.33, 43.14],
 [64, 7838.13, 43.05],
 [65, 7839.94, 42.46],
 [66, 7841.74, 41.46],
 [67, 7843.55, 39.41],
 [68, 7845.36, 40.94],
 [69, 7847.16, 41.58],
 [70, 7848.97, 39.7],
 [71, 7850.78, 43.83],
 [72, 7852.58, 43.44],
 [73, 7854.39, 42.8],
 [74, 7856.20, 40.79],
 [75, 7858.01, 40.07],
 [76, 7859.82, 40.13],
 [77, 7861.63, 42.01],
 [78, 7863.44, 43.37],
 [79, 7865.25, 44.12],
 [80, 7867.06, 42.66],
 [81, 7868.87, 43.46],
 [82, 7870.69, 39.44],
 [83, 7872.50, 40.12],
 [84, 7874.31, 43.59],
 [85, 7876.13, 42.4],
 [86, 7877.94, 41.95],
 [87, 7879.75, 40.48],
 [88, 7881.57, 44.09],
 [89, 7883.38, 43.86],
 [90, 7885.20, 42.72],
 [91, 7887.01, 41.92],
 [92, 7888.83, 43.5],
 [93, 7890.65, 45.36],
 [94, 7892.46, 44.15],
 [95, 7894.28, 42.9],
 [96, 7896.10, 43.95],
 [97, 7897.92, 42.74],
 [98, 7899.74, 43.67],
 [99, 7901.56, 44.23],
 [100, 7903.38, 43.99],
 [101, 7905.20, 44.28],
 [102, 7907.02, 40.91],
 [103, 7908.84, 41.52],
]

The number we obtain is 7811.11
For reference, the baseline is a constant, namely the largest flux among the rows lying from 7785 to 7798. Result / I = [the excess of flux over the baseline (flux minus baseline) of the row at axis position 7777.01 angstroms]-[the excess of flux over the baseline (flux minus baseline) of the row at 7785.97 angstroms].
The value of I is -0.4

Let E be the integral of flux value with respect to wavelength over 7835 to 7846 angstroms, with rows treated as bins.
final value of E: 460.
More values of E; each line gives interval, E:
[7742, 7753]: 481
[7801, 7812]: 469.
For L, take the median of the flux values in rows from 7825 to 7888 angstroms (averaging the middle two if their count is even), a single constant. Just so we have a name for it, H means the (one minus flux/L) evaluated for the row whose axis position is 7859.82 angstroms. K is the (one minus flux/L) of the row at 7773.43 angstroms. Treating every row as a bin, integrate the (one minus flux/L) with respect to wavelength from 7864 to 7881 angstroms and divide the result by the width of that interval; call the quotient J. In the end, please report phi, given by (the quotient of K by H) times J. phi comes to 0.003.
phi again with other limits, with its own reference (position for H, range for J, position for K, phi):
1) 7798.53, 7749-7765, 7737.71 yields -0.003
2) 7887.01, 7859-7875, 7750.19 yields 0.031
